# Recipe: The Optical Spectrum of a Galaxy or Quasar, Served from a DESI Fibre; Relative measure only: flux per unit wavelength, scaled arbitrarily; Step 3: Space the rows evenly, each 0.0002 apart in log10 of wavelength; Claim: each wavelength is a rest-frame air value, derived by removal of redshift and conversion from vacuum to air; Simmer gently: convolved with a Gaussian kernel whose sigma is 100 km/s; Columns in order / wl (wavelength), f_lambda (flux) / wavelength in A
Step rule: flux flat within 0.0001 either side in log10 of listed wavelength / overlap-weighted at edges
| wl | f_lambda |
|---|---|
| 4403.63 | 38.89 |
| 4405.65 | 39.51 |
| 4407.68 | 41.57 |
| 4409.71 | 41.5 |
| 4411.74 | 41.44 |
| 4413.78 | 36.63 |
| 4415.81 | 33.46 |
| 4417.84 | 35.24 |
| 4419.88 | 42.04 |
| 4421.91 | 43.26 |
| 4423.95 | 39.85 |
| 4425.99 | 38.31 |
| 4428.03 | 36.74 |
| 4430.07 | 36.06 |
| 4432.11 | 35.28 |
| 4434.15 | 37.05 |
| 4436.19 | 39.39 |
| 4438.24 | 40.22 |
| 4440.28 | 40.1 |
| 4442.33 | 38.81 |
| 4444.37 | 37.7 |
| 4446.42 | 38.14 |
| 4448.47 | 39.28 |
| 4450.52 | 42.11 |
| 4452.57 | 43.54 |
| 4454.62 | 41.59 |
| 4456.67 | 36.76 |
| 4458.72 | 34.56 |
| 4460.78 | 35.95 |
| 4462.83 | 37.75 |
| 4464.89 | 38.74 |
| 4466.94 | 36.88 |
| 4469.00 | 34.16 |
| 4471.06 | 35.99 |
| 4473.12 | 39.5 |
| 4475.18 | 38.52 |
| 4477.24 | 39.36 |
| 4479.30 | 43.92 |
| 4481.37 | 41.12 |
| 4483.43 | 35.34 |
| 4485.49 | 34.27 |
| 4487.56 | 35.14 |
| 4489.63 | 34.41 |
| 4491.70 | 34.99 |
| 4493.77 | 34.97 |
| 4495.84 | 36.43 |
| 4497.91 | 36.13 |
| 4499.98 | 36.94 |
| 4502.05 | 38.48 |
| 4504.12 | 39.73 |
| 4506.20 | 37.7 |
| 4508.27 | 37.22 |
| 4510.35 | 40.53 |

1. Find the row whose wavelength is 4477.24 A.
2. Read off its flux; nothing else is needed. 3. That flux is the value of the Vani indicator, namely 39.36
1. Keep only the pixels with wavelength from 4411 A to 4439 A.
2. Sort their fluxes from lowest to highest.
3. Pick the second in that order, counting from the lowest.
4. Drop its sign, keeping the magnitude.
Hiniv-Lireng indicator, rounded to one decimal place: 35.2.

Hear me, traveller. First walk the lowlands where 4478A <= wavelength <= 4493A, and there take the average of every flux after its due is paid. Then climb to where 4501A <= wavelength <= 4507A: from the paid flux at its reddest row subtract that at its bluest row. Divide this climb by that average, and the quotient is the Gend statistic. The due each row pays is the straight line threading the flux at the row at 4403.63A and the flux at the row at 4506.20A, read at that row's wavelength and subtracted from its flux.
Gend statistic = 0.8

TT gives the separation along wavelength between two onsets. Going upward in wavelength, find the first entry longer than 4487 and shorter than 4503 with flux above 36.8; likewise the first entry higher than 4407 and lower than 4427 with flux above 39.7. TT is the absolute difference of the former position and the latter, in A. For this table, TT 92.3 A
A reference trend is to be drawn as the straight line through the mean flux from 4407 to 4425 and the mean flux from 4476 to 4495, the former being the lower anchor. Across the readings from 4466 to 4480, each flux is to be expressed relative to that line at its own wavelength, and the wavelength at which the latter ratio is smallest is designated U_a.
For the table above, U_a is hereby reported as 4469.00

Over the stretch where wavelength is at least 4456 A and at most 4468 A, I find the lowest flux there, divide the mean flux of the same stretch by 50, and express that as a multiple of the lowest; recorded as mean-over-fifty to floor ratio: 0.0213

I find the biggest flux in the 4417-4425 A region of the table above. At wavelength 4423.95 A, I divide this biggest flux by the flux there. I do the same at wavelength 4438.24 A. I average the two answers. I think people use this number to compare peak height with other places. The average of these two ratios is 1.08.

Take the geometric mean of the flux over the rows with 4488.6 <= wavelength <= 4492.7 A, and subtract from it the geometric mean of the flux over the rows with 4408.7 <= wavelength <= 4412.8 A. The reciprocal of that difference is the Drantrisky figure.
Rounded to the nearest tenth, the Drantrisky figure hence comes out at -0.1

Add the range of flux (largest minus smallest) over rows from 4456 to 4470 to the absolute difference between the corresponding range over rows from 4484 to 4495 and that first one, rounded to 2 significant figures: 8.3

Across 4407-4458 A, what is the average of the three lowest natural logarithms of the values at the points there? 3.55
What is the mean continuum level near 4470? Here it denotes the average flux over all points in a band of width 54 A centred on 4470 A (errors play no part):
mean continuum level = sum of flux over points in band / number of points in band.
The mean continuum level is 37.7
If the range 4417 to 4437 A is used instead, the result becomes 38.3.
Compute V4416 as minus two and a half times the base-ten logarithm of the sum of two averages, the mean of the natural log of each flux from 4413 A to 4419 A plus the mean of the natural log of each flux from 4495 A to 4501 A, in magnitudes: -2.14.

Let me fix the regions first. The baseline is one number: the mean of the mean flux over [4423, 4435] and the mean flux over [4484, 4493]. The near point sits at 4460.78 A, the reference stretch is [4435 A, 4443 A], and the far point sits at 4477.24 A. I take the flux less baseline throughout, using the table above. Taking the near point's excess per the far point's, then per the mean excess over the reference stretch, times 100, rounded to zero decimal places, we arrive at 0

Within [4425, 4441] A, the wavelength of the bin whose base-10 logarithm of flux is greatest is 4438.24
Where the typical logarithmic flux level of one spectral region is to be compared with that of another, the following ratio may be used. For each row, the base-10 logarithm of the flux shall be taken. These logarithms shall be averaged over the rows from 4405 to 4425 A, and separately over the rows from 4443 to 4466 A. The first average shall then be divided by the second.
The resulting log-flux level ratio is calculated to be 1.00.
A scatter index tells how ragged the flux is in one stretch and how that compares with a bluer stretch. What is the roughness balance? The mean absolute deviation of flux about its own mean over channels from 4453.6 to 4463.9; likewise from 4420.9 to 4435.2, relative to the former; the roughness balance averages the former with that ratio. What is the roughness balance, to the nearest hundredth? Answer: 1.49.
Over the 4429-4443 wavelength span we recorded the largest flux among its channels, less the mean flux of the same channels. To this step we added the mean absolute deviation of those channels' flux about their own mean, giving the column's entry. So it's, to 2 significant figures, 3.8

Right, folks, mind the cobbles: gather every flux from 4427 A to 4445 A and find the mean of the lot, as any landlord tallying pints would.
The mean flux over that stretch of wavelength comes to 37.9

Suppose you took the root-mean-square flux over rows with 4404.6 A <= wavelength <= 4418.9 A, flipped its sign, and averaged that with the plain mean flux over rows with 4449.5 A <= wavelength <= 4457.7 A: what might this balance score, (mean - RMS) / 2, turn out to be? 1.2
